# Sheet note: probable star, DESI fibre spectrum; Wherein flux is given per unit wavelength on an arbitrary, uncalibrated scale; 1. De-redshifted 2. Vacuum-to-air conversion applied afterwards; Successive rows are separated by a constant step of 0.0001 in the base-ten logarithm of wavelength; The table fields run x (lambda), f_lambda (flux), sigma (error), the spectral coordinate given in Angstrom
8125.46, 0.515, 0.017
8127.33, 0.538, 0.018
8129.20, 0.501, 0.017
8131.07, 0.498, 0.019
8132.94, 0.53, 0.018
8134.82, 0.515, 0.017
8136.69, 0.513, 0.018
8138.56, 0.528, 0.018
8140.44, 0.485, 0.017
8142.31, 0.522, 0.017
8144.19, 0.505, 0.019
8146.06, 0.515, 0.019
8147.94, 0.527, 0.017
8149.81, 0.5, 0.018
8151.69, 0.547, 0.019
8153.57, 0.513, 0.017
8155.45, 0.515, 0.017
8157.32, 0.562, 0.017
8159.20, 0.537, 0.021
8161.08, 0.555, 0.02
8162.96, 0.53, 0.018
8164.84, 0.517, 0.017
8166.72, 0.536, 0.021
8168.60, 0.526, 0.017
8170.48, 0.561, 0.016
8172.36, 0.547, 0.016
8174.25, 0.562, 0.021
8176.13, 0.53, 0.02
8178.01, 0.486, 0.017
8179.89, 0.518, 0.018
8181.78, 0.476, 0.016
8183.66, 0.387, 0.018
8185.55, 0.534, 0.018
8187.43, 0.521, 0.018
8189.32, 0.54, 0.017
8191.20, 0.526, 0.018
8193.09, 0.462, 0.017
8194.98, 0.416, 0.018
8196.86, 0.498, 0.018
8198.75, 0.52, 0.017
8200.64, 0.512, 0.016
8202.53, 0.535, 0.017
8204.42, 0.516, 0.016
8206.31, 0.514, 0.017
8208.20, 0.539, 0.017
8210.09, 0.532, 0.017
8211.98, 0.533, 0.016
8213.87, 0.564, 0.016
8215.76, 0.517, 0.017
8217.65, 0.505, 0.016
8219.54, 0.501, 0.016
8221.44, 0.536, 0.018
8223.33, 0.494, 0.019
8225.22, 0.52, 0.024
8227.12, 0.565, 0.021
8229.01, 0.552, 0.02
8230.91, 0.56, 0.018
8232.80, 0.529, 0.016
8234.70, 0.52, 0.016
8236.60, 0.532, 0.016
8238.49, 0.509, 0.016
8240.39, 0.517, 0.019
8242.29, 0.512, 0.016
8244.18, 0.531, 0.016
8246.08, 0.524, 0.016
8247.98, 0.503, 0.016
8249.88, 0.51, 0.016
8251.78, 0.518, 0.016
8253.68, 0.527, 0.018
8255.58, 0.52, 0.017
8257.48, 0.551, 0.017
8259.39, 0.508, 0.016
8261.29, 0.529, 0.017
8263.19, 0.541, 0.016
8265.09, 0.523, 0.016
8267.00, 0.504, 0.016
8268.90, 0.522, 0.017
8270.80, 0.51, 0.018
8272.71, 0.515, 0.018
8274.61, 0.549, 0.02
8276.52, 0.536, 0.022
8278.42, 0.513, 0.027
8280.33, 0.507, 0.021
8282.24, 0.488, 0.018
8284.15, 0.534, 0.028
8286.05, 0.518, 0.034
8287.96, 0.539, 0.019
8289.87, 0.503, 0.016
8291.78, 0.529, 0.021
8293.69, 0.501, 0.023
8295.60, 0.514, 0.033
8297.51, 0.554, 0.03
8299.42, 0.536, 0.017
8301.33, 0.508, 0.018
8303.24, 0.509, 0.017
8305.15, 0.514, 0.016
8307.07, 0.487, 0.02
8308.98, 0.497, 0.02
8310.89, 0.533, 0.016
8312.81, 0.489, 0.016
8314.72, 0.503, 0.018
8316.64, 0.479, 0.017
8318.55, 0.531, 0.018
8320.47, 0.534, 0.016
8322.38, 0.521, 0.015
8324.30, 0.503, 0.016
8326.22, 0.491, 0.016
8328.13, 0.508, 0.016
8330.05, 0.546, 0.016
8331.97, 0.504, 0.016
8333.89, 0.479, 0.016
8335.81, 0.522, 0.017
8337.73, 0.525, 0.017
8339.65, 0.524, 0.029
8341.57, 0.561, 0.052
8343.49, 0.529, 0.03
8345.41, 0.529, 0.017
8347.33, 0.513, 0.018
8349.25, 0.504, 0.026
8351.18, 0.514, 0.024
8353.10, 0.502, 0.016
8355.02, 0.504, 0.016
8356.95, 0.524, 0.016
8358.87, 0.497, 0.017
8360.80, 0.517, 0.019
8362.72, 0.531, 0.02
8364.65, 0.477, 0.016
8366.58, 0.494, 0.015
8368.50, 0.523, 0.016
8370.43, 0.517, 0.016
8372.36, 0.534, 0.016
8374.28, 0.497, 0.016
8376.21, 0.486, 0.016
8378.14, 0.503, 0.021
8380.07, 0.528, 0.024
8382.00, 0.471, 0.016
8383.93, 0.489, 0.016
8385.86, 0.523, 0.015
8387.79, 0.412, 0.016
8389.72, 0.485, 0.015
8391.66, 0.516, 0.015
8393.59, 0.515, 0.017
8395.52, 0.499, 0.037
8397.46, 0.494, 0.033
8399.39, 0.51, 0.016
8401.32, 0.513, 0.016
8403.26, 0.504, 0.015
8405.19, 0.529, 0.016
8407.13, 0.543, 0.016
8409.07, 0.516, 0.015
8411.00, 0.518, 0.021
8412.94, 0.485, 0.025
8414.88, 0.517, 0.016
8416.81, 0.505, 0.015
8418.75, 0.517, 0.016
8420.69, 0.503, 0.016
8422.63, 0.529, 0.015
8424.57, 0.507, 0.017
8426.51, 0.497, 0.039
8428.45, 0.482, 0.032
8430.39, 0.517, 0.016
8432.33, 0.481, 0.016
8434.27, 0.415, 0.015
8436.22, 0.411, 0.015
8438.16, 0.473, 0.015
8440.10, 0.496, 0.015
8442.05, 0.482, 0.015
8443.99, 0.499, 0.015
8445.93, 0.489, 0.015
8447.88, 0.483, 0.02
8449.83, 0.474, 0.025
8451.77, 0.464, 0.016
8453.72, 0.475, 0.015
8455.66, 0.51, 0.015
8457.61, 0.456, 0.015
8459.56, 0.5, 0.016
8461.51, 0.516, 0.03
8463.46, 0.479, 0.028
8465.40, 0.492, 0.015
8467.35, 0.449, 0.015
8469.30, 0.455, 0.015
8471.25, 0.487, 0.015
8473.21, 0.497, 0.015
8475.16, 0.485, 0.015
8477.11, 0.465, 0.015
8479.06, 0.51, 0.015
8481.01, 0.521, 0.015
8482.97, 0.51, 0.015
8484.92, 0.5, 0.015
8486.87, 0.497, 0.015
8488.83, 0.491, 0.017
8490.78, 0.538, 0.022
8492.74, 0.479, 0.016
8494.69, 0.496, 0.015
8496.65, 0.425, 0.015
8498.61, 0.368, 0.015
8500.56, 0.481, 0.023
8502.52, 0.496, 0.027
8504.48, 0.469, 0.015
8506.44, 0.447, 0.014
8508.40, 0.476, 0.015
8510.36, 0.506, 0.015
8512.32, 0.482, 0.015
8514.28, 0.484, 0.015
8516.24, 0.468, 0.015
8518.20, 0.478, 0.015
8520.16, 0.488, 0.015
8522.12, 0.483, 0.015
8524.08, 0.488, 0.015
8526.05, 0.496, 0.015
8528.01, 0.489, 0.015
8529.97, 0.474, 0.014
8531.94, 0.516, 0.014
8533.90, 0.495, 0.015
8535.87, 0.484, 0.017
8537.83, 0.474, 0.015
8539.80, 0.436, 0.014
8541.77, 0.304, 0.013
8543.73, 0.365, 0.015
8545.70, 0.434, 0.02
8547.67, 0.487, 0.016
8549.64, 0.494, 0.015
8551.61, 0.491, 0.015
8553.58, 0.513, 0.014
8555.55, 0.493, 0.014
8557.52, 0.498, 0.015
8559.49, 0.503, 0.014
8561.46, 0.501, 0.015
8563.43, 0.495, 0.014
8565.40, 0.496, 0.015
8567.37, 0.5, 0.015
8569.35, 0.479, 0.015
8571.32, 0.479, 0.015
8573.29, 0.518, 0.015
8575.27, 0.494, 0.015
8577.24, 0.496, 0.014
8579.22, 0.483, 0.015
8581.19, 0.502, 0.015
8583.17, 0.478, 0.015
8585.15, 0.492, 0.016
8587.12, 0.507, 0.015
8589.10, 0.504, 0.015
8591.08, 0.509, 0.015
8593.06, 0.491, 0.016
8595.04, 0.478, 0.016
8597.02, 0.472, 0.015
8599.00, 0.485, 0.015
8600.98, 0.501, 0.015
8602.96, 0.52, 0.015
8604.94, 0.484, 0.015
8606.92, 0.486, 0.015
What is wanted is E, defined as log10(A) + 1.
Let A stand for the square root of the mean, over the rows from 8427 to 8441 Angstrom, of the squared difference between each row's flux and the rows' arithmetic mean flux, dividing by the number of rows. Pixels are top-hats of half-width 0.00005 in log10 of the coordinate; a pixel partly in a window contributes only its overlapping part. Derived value -0.43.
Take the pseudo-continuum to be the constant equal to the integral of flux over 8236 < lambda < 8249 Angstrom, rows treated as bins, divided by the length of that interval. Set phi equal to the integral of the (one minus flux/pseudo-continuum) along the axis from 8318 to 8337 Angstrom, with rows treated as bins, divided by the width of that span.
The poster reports 0.01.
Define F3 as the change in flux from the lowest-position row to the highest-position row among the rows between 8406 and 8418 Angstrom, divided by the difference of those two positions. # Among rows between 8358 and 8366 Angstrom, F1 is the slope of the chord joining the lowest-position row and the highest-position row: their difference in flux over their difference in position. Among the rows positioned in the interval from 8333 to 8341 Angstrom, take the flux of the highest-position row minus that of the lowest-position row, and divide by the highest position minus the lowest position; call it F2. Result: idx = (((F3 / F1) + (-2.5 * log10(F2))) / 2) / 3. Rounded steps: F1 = -0.003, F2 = 0.008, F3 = -0.0039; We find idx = 1.1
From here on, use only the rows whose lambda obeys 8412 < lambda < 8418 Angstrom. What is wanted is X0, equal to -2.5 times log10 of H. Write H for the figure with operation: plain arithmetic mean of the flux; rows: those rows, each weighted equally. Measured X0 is 0.748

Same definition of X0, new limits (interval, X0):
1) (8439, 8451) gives 0.781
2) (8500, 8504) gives 0.778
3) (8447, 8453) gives 0.811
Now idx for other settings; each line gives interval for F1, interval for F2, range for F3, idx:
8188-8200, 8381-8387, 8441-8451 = 0.9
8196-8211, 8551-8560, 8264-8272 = 1.0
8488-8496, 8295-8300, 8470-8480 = 1.5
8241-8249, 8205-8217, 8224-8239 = 1.5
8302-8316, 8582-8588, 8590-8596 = 3.4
